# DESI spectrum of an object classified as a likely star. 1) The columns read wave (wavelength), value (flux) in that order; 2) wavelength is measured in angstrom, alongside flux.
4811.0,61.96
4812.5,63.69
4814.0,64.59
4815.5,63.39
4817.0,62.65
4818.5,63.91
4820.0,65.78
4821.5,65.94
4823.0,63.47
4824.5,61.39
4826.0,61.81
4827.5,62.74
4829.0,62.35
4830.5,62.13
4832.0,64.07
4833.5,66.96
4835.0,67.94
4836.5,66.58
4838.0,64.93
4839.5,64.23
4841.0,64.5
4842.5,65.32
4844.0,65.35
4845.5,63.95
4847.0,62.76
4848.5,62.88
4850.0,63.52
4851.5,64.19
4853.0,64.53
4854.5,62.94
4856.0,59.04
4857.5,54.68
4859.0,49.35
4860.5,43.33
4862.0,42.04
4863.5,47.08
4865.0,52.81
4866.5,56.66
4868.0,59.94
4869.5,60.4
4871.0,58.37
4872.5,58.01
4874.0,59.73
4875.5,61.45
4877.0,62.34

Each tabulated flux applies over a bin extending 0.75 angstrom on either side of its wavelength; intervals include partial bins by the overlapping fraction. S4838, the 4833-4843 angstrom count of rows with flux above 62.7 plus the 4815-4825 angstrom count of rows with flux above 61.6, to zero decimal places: 13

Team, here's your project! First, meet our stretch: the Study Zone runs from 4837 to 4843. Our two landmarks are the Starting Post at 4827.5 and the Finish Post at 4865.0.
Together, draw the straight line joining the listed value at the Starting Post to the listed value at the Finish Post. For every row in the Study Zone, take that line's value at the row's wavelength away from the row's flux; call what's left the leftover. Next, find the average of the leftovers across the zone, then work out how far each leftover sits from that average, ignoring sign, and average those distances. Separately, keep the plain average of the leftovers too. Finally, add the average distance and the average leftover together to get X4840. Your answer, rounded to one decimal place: 6.0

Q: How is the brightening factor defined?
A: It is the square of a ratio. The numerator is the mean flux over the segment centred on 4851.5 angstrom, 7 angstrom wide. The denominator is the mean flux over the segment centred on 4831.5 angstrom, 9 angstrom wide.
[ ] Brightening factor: 0.98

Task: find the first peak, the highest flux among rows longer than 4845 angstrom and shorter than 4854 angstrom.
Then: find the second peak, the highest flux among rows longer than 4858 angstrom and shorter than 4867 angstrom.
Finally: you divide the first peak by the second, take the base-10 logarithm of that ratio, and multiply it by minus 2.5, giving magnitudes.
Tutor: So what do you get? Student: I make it -0.14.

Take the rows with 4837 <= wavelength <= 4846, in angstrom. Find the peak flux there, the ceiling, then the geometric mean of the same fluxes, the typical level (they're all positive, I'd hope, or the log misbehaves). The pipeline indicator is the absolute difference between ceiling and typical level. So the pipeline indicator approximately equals 1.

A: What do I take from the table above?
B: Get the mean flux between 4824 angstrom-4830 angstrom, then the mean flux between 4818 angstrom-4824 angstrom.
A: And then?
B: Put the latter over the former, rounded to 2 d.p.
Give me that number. 1.04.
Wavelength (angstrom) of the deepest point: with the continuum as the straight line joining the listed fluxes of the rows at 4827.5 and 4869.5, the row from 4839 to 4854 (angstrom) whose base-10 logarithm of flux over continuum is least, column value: 4847.0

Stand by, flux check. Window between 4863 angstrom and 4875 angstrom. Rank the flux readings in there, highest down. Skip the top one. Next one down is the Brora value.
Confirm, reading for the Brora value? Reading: 59.94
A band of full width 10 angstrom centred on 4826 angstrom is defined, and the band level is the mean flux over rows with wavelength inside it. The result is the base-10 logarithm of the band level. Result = 1.80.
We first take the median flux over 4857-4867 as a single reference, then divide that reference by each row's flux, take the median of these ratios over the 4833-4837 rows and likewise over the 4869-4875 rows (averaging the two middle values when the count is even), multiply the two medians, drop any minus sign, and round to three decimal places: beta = 0.616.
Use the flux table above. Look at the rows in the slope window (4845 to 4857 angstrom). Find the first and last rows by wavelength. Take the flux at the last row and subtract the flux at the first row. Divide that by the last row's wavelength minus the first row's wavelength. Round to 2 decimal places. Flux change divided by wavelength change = -0.47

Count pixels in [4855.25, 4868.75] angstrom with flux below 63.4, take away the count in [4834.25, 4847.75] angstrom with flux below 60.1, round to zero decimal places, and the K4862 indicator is 9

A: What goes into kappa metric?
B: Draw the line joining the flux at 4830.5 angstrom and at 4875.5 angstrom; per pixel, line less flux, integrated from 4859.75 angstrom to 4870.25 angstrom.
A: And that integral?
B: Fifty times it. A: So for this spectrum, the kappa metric 5175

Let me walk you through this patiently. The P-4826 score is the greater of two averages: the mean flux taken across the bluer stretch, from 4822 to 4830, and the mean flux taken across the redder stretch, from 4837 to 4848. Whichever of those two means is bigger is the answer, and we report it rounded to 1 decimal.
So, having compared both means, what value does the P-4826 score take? 64.4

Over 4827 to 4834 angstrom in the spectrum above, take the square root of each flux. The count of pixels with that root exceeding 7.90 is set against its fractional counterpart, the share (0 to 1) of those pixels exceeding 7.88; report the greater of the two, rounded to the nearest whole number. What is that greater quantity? 3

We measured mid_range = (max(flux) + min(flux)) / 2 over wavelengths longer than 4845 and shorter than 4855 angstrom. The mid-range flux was 63.6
